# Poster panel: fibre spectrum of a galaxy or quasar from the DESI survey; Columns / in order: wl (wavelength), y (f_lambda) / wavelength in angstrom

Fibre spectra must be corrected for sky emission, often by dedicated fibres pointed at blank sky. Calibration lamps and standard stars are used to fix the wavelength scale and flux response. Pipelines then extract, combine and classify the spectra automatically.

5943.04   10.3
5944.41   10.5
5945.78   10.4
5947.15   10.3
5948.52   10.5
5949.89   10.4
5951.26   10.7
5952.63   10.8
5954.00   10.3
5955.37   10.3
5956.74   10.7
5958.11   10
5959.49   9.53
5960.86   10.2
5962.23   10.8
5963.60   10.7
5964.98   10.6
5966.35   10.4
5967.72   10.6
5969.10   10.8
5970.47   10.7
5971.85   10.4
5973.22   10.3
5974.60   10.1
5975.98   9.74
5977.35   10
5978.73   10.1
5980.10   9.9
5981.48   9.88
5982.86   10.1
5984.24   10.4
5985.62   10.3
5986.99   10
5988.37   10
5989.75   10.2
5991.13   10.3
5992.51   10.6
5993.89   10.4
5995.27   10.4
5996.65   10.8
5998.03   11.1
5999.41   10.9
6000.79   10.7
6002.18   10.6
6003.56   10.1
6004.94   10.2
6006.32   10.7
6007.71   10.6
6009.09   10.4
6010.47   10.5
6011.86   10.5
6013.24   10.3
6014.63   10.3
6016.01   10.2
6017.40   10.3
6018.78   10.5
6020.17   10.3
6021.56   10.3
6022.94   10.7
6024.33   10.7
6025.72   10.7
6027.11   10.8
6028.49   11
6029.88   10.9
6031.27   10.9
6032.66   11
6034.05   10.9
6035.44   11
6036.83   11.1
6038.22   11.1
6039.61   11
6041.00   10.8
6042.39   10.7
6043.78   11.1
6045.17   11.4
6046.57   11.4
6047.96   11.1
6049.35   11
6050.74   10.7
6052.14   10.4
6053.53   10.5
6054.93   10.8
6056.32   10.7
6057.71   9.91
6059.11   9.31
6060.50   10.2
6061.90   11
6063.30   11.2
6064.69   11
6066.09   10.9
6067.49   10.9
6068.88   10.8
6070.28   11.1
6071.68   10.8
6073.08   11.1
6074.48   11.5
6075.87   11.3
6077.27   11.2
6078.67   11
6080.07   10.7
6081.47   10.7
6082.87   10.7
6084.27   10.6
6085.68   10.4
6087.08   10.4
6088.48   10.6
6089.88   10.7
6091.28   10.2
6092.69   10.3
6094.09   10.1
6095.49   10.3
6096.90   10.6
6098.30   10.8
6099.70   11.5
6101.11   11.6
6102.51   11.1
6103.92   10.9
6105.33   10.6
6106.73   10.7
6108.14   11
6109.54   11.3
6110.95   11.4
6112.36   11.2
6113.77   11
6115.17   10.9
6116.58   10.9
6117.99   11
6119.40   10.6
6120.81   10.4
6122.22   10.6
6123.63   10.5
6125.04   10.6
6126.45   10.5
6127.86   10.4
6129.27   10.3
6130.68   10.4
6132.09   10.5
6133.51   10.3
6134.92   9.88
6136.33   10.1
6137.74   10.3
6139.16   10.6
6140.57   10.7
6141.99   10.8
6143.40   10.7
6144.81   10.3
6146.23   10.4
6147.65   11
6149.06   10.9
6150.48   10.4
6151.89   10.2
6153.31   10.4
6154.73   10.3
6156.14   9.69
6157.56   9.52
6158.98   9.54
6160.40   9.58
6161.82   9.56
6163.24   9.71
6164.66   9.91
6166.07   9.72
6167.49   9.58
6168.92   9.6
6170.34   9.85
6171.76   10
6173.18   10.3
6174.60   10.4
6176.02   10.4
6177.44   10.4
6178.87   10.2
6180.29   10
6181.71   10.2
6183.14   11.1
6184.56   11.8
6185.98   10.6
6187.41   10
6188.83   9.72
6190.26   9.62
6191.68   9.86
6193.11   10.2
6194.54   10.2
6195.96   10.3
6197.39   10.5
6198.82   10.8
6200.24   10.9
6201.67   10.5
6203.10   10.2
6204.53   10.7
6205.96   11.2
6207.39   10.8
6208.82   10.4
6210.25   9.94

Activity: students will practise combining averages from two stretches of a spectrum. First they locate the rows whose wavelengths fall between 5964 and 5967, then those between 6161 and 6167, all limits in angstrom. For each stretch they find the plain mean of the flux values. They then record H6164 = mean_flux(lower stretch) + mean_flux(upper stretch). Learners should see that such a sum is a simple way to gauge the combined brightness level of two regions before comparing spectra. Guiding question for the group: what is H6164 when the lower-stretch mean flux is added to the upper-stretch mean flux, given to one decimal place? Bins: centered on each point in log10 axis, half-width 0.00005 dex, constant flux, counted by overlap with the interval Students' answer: 20.2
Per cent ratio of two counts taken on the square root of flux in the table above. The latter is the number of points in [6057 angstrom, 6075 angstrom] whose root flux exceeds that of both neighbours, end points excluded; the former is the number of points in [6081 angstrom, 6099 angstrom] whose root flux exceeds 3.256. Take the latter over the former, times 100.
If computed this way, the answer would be 50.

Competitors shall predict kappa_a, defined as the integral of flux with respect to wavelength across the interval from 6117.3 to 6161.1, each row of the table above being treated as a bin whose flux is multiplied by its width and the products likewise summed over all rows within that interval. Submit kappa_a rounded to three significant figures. 454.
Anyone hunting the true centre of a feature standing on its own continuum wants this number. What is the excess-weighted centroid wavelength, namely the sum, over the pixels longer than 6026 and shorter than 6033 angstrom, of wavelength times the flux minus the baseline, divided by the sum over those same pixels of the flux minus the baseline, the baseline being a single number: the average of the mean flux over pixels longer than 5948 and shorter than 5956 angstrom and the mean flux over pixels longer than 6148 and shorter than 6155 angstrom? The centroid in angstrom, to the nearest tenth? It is 6030.1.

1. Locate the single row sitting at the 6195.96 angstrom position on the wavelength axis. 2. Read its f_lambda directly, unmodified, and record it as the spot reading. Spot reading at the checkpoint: 10.3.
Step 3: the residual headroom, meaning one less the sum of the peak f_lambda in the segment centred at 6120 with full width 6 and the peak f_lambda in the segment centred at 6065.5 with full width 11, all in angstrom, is -21.2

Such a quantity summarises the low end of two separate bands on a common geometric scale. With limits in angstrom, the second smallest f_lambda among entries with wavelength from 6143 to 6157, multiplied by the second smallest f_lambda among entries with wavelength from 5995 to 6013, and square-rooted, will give 10.2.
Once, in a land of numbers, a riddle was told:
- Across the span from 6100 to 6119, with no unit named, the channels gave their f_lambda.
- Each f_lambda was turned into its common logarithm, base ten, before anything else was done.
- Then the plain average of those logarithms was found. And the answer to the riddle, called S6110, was 1.04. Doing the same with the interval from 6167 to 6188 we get 1.01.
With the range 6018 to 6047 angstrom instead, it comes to 1.04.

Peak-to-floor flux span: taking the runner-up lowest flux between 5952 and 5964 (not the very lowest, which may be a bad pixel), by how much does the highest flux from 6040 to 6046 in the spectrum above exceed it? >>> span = 1.40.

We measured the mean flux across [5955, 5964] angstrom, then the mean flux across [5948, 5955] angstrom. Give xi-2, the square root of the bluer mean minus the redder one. 0.5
